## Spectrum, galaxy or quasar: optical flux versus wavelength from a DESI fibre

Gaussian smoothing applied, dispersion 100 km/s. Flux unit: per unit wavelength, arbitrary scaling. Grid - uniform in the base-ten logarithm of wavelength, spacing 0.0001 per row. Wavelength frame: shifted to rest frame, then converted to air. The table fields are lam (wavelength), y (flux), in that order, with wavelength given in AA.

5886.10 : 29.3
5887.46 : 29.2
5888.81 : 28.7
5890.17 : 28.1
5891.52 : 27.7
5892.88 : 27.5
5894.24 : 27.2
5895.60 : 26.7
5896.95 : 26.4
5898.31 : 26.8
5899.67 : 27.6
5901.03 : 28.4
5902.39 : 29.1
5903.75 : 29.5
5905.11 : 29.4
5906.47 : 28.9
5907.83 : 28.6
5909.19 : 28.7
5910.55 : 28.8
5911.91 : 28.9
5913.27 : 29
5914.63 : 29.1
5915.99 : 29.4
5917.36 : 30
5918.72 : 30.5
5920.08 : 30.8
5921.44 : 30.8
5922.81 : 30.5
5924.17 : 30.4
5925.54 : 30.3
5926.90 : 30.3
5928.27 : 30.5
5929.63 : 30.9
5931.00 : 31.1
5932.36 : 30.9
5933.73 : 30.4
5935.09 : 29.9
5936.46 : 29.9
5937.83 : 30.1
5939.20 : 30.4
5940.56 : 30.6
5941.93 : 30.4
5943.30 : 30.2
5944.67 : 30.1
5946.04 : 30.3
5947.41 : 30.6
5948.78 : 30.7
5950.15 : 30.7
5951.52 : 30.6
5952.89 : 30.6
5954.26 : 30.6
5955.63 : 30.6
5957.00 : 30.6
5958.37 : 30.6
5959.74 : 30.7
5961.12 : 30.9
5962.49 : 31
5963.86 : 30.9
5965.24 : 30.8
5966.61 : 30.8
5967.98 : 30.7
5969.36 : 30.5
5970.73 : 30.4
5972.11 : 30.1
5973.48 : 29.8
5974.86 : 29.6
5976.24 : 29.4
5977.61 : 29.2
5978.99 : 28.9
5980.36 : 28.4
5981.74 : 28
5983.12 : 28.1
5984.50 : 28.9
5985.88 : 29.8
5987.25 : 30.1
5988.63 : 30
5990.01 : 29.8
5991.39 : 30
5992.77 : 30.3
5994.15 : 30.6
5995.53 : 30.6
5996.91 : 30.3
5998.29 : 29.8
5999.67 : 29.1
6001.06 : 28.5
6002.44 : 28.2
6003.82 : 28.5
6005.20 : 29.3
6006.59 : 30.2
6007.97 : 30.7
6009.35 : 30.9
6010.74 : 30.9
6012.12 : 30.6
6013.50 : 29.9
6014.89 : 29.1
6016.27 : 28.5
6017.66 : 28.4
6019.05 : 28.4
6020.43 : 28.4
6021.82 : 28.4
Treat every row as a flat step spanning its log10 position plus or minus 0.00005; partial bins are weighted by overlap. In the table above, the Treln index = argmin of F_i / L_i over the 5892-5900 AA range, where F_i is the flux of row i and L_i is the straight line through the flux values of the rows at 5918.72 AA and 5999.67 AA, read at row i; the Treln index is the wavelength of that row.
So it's 5896.95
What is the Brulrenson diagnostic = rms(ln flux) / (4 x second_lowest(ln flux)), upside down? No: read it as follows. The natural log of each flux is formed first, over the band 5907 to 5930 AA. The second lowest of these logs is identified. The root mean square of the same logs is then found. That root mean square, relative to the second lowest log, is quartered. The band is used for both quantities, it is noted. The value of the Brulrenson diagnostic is 0.253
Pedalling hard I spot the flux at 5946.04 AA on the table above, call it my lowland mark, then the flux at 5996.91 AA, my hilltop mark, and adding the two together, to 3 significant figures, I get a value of 60.6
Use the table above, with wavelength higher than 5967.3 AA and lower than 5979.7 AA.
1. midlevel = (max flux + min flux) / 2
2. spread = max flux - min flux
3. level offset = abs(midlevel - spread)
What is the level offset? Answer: 28.0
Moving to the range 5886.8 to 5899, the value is 25.0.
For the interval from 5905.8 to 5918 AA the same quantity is 27.9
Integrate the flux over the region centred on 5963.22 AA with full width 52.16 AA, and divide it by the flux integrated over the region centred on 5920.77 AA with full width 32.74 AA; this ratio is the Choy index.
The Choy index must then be 1.6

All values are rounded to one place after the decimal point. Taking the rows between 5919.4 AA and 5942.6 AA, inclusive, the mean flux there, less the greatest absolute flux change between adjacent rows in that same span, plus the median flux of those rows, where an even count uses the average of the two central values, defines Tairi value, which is 60.4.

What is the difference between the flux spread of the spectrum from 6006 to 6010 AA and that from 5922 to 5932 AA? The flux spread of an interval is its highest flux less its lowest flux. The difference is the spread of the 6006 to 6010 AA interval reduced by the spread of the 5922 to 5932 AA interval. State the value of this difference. -0.1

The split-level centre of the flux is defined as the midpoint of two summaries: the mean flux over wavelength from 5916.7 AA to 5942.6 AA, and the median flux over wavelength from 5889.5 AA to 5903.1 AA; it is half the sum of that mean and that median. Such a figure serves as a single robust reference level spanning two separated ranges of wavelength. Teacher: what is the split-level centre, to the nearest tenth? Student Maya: 29.0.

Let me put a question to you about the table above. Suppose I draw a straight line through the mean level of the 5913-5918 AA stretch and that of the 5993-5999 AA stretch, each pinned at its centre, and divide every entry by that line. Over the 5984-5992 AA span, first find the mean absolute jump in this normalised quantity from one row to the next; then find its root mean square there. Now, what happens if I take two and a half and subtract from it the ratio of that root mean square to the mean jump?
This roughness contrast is -86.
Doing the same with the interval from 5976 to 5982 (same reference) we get -76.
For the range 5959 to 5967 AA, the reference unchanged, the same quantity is -296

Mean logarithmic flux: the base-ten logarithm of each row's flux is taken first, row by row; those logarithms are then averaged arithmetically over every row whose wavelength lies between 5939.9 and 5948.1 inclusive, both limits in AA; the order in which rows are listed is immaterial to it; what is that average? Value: 1.48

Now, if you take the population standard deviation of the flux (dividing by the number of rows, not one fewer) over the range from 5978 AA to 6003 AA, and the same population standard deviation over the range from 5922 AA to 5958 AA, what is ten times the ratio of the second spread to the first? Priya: 3.3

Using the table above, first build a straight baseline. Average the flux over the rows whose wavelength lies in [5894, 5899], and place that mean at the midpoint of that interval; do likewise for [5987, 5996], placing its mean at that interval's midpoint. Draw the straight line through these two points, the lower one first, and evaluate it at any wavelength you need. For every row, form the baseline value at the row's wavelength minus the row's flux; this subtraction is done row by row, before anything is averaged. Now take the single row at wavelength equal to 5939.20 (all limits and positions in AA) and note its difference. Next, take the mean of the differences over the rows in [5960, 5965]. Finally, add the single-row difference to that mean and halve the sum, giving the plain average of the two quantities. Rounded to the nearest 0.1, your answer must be -1.9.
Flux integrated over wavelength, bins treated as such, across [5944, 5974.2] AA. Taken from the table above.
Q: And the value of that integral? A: 923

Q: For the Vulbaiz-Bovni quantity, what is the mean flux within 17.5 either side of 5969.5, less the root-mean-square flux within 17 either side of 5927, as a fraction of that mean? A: -0.01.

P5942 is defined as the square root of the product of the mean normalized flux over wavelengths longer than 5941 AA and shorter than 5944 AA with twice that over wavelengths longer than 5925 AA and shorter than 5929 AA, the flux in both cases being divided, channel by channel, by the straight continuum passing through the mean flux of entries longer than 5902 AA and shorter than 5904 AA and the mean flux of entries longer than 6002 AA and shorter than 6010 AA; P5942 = 1.46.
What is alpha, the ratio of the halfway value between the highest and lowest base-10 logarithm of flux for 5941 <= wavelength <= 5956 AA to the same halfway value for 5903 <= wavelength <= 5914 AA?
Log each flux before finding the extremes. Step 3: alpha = 1.01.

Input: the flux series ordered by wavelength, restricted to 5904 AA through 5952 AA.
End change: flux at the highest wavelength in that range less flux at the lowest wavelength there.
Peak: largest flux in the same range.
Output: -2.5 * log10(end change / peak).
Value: 3.5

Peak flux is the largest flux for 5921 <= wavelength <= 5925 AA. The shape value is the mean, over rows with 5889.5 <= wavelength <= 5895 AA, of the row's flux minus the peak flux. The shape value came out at -3.2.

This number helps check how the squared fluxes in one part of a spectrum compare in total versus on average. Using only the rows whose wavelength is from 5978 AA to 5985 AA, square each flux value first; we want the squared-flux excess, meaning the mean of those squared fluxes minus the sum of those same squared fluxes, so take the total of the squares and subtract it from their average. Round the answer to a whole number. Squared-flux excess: -3240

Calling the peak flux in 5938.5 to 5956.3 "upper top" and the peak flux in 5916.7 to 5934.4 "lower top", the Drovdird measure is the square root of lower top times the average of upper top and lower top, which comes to 31.0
